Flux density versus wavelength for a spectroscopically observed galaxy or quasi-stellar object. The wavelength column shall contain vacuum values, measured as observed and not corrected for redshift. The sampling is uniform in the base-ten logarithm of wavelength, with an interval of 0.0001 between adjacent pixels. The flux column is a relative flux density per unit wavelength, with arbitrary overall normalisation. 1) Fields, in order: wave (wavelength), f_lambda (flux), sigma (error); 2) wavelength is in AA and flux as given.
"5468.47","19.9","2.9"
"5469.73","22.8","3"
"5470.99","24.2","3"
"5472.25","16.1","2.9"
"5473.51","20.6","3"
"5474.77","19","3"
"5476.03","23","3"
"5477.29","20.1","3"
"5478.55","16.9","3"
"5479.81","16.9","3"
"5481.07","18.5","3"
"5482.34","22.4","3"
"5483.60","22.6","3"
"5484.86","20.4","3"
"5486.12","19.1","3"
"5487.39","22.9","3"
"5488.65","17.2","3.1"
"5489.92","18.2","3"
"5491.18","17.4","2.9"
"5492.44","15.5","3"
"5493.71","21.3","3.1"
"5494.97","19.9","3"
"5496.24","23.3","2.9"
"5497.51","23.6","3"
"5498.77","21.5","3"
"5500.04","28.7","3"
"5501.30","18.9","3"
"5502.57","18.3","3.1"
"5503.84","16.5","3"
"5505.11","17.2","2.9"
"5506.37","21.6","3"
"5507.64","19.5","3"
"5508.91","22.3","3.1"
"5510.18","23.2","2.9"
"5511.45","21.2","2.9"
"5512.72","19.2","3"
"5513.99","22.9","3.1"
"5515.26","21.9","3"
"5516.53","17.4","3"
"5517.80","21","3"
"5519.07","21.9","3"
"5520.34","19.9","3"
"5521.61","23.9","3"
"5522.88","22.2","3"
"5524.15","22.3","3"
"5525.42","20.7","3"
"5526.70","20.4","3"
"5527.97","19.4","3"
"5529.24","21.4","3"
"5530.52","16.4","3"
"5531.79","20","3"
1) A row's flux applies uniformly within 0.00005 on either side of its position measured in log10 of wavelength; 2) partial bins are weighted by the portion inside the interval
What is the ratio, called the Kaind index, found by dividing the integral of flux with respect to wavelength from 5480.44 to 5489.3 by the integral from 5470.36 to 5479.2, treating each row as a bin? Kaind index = 1.02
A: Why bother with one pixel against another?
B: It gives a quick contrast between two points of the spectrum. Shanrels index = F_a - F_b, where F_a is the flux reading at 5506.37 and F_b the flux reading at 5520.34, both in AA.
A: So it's 2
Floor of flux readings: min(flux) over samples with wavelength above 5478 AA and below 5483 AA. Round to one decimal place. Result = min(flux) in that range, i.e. 16.9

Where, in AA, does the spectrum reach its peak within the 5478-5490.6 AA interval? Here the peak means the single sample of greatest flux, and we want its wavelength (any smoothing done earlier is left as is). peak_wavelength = 5487.39 AA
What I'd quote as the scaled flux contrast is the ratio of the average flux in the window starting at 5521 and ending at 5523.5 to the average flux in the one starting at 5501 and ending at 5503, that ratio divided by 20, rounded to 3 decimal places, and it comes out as 0.062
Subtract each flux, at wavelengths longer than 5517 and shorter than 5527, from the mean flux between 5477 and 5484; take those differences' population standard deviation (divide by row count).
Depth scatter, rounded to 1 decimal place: 1.2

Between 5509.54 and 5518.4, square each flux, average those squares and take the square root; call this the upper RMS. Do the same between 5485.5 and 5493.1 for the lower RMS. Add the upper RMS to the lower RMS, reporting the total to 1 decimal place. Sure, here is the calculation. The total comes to 39.6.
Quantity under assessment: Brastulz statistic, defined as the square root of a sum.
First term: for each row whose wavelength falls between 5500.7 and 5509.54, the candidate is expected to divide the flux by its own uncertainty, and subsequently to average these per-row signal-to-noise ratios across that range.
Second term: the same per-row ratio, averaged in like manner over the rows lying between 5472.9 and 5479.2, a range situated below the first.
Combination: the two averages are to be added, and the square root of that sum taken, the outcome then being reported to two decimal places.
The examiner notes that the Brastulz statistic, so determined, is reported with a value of 3.61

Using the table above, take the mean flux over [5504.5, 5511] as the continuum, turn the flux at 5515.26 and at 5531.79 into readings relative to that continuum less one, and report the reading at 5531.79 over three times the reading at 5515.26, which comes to -0.2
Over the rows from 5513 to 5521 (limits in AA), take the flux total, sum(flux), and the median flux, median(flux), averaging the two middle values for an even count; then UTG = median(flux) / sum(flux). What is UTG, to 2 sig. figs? 0.17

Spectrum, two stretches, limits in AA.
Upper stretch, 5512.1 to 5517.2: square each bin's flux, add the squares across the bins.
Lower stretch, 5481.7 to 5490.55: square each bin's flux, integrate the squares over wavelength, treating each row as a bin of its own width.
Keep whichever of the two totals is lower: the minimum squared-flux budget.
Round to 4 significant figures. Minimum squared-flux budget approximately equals 1675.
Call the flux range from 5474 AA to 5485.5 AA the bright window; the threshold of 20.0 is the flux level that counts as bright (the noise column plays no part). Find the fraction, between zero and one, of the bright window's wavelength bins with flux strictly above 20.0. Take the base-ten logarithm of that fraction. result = -0.26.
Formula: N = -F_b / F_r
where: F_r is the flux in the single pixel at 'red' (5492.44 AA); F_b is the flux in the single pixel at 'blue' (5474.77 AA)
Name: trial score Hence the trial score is -1.2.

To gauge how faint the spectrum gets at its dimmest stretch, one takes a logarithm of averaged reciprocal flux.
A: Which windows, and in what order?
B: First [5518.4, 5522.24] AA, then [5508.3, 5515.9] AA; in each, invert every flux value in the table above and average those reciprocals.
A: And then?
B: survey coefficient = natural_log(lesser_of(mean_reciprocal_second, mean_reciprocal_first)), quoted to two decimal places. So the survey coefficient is -3.08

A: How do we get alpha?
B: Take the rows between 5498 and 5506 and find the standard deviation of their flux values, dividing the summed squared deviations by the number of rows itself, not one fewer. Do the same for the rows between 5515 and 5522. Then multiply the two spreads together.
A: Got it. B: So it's 8.3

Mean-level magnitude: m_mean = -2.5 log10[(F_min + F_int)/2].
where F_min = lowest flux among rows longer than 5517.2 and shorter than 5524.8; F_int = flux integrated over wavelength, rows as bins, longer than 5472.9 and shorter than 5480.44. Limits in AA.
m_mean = -4.80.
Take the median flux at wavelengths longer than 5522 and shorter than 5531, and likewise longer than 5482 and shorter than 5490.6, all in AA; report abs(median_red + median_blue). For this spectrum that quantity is 41.1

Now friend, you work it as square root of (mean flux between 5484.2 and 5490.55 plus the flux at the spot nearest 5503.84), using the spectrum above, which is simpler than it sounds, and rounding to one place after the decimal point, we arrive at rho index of 6.0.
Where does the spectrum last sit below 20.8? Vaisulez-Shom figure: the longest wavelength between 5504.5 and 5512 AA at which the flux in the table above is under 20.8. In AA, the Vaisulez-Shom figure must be 5507.64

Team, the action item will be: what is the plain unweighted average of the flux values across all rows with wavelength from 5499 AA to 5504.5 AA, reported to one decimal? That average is 20.6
